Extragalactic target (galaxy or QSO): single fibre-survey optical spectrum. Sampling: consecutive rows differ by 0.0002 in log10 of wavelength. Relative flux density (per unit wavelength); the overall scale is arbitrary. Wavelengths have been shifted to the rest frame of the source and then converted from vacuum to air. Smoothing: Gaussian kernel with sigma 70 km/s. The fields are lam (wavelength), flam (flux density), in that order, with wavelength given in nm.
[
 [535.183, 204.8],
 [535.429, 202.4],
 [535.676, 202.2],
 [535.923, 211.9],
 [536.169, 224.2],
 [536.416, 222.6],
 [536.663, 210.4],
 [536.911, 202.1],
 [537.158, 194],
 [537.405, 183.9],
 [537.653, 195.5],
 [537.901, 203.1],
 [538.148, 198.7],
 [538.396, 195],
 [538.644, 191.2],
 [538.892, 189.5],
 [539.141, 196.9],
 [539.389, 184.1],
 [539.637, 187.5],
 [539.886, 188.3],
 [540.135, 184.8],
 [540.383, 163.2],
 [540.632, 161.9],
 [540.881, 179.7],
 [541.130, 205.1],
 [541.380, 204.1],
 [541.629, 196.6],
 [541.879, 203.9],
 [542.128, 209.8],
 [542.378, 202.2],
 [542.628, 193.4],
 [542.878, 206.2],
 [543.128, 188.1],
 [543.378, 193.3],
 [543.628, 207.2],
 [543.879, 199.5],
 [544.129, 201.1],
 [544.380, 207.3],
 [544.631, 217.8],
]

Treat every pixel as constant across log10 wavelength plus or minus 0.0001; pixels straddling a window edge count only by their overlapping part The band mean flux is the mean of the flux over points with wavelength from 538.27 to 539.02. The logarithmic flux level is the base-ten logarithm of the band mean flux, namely 2.28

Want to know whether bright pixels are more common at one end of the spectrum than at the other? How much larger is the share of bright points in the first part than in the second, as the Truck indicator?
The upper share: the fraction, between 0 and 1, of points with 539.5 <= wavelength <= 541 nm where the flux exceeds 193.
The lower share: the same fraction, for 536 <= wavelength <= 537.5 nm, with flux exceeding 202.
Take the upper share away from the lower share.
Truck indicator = 0.67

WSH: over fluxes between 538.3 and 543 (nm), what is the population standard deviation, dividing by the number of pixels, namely 12.9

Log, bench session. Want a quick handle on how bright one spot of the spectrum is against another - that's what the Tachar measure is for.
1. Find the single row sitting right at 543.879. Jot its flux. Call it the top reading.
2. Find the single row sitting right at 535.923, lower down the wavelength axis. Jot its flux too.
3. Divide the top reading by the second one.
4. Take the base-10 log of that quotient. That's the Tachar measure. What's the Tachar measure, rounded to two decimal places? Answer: -0.03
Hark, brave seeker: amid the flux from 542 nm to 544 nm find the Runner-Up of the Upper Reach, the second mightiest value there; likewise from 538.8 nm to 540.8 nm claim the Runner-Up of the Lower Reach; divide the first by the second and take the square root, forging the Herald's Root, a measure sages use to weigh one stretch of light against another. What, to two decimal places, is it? 1.05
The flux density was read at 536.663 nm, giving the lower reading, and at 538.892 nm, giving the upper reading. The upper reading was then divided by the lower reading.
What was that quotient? 0.90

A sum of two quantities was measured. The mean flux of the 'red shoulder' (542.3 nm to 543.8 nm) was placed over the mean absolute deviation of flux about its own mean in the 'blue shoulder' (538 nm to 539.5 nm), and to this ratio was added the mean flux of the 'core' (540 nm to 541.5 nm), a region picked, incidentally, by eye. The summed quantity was 229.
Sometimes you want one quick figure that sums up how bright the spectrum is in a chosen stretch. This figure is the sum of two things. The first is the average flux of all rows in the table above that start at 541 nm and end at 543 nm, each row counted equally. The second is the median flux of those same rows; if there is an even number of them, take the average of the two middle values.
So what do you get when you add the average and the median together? 407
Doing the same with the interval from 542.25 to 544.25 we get 399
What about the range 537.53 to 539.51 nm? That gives 390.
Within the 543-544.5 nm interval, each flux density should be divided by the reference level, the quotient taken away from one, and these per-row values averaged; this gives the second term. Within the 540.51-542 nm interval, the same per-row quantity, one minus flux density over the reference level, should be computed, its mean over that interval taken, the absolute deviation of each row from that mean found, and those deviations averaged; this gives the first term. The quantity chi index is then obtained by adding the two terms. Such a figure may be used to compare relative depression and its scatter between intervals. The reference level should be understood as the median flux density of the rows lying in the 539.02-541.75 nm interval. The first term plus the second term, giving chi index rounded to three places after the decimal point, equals 0.011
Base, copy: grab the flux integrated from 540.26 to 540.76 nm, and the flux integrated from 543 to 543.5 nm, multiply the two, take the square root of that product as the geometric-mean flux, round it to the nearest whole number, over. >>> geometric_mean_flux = 88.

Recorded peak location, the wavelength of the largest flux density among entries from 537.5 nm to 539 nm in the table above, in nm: 537.901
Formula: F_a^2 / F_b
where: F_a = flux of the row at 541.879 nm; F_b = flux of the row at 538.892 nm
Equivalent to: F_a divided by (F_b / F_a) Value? 219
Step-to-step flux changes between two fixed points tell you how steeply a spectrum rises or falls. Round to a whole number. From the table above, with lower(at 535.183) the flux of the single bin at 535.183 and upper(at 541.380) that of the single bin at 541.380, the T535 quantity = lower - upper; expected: 1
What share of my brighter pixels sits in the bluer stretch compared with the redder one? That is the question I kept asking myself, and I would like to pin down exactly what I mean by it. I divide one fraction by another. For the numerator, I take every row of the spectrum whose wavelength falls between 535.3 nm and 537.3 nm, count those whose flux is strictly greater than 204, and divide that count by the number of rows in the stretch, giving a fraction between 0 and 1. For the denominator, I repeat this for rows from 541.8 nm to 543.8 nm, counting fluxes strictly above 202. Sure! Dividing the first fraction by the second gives 0.80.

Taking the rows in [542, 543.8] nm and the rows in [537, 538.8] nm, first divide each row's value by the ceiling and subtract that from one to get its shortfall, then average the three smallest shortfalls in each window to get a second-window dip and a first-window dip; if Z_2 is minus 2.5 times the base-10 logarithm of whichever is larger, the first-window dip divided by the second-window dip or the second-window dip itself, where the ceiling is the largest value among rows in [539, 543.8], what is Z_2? -1.8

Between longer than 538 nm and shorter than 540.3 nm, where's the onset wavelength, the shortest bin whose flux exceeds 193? 538.148 nm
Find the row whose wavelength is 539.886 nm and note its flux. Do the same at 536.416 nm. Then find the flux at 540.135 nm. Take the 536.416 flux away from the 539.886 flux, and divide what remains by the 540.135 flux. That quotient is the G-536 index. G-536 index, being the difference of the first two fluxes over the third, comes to -0.19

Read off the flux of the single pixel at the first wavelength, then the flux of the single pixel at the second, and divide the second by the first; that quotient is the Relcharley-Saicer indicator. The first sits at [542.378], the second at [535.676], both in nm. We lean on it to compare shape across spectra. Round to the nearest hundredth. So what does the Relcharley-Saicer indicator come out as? 1.00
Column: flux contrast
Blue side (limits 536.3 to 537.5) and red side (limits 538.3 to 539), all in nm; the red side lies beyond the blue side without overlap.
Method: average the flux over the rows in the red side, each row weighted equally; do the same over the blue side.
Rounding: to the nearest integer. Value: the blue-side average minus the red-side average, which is 11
